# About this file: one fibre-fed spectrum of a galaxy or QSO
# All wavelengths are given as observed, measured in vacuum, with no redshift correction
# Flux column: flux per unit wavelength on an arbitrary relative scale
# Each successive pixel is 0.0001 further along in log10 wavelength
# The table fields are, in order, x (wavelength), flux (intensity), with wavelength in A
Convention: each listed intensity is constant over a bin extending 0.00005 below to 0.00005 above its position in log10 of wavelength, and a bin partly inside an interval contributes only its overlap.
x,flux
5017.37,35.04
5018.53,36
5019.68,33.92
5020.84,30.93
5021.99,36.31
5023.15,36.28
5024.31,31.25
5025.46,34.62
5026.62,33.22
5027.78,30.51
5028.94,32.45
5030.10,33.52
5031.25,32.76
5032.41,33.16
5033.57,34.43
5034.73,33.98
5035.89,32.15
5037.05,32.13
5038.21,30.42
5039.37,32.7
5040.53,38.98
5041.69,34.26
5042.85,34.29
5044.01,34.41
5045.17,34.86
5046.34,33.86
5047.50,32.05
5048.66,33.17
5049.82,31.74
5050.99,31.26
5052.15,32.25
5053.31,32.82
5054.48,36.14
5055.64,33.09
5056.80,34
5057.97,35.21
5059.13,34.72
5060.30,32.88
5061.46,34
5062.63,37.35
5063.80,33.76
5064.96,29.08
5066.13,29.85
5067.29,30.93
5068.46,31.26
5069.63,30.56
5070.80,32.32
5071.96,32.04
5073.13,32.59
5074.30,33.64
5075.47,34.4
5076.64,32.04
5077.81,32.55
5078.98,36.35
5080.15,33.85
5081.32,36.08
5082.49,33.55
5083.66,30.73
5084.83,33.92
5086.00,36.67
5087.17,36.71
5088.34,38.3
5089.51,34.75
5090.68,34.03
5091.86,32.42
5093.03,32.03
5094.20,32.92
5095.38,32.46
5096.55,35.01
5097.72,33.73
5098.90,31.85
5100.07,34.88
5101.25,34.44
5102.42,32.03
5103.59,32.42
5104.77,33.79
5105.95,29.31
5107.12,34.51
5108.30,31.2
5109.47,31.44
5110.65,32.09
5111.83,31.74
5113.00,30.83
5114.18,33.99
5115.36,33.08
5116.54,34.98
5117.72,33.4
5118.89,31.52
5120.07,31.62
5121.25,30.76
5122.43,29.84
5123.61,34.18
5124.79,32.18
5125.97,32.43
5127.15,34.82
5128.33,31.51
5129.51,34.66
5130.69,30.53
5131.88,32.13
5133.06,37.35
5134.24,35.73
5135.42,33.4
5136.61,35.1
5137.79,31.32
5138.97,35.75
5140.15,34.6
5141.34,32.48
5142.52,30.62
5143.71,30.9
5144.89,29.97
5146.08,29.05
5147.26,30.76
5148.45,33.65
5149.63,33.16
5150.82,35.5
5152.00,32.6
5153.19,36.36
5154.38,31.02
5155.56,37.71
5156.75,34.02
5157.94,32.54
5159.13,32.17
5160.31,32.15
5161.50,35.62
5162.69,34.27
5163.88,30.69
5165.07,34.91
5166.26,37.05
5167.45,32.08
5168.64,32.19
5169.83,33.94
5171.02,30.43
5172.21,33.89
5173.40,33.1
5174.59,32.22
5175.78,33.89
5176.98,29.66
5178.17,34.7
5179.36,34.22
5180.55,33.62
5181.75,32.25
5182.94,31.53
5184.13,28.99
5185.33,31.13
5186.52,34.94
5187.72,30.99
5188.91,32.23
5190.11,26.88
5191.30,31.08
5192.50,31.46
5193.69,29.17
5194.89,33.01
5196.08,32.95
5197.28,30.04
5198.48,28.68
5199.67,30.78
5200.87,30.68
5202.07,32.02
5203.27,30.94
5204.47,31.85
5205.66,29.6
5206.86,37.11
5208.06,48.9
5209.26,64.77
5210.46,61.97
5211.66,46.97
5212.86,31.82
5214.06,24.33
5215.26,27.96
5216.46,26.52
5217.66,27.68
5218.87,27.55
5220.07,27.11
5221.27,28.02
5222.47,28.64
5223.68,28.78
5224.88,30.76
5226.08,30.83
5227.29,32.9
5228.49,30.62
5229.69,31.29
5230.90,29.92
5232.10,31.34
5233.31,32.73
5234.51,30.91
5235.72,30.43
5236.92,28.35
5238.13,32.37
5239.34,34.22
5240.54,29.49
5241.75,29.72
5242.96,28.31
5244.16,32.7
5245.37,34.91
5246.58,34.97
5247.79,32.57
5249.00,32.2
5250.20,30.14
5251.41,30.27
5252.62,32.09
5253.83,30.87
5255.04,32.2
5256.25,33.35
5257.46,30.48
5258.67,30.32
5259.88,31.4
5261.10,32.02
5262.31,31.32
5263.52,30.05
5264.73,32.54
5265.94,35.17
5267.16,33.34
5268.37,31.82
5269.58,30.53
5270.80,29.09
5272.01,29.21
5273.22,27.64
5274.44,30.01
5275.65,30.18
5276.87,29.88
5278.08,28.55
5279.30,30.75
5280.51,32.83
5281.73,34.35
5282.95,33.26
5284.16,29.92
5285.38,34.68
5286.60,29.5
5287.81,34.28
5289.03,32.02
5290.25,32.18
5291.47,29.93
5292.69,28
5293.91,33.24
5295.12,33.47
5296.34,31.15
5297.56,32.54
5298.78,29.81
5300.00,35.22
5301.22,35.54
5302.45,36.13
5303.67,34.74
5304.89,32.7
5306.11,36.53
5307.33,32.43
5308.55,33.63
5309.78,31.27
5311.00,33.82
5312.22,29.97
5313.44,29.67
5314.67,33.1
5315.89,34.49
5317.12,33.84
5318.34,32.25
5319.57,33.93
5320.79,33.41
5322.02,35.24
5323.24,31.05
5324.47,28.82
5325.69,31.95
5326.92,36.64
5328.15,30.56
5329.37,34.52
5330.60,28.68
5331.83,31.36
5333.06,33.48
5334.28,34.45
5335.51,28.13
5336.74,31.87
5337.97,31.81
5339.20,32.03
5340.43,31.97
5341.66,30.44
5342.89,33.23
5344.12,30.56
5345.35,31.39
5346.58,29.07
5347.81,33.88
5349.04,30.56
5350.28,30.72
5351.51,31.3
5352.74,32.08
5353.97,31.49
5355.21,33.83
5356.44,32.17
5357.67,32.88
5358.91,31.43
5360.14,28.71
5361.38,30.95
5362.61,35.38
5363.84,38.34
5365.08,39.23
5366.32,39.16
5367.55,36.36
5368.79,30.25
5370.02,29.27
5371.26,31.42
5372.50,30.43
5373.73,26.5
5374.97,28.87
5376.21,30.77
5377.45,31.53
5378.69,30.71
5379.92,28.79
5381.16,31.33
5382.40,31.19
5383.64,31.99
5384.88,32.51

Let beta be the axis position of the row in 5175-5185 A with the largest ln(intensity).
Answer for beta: 5178.17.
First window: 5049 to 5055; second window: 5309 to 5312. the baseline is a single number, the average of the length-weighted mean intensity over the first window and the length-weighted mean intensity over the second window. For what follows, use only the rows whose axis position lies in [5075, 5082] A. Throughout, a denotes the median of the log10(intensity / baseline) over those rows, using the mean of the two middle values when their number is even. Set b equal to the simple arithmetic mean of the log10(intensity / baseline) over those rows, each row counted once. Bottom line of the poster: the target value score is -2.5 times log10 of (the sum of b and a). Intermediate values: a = 0.021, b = 0.021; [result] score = 3.43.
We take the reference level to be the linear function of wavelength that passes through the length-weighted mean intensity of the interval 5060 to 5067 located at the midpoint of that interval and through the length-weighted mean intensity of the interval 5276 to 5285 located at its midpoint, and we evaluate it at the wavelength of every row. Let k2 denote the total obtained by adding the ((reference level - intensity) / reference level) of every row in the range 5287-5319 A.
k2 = -1.25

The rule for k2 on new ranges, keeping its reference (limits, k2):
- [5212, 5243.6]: 1.65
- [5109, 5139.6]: -0.45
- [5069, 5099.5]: -0.83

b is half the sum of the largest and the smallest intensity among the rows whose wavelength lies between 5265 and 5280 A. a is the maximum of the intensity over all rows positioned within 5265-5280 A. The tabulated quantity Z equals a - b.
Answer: 3.8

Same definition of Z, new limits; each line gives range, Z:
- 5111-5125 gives 2.6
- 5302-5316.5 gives 3.4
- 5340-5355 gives 2.4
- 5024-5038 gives 2.1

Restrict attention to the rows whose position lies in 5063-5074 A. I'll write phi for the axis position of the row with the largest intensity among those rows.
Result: 5063.80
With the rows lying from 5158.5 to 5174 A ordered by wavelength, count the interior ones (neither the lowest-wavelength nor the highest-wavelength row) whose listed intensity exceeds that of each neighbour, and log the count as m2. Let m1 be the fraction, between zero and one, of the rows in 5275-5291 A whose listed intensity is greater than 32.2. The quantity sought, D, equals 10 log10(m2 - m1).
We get 5.6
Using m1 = 0.4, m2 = 4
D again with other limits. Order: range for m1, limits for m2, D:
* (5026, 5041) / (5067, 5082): 5.2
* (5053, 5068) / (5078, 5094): 0.9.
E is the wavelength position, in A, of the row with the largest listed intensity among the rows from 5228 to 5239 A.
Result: 5233.31 A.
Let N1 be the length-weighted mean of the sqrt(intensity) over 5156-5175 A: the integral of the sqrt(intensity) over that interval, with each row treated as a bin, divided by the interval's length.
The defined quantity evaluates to 5.76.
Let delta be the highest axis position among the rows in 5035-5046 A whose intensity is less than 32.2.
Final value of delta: 5038.21 A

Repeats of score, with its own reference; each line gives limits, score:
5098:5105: 4.44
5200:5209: 5.05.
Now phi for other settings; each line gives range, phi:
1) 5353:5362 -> 5355.21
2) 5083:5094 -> 5088.34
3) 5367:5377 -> 5367.55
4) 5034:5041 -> 5040.53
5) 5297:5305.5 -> 5302.45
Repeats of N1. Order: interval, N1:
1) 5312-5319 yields 5.68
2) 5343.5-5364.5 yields 5.66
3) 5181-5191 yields 5.58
